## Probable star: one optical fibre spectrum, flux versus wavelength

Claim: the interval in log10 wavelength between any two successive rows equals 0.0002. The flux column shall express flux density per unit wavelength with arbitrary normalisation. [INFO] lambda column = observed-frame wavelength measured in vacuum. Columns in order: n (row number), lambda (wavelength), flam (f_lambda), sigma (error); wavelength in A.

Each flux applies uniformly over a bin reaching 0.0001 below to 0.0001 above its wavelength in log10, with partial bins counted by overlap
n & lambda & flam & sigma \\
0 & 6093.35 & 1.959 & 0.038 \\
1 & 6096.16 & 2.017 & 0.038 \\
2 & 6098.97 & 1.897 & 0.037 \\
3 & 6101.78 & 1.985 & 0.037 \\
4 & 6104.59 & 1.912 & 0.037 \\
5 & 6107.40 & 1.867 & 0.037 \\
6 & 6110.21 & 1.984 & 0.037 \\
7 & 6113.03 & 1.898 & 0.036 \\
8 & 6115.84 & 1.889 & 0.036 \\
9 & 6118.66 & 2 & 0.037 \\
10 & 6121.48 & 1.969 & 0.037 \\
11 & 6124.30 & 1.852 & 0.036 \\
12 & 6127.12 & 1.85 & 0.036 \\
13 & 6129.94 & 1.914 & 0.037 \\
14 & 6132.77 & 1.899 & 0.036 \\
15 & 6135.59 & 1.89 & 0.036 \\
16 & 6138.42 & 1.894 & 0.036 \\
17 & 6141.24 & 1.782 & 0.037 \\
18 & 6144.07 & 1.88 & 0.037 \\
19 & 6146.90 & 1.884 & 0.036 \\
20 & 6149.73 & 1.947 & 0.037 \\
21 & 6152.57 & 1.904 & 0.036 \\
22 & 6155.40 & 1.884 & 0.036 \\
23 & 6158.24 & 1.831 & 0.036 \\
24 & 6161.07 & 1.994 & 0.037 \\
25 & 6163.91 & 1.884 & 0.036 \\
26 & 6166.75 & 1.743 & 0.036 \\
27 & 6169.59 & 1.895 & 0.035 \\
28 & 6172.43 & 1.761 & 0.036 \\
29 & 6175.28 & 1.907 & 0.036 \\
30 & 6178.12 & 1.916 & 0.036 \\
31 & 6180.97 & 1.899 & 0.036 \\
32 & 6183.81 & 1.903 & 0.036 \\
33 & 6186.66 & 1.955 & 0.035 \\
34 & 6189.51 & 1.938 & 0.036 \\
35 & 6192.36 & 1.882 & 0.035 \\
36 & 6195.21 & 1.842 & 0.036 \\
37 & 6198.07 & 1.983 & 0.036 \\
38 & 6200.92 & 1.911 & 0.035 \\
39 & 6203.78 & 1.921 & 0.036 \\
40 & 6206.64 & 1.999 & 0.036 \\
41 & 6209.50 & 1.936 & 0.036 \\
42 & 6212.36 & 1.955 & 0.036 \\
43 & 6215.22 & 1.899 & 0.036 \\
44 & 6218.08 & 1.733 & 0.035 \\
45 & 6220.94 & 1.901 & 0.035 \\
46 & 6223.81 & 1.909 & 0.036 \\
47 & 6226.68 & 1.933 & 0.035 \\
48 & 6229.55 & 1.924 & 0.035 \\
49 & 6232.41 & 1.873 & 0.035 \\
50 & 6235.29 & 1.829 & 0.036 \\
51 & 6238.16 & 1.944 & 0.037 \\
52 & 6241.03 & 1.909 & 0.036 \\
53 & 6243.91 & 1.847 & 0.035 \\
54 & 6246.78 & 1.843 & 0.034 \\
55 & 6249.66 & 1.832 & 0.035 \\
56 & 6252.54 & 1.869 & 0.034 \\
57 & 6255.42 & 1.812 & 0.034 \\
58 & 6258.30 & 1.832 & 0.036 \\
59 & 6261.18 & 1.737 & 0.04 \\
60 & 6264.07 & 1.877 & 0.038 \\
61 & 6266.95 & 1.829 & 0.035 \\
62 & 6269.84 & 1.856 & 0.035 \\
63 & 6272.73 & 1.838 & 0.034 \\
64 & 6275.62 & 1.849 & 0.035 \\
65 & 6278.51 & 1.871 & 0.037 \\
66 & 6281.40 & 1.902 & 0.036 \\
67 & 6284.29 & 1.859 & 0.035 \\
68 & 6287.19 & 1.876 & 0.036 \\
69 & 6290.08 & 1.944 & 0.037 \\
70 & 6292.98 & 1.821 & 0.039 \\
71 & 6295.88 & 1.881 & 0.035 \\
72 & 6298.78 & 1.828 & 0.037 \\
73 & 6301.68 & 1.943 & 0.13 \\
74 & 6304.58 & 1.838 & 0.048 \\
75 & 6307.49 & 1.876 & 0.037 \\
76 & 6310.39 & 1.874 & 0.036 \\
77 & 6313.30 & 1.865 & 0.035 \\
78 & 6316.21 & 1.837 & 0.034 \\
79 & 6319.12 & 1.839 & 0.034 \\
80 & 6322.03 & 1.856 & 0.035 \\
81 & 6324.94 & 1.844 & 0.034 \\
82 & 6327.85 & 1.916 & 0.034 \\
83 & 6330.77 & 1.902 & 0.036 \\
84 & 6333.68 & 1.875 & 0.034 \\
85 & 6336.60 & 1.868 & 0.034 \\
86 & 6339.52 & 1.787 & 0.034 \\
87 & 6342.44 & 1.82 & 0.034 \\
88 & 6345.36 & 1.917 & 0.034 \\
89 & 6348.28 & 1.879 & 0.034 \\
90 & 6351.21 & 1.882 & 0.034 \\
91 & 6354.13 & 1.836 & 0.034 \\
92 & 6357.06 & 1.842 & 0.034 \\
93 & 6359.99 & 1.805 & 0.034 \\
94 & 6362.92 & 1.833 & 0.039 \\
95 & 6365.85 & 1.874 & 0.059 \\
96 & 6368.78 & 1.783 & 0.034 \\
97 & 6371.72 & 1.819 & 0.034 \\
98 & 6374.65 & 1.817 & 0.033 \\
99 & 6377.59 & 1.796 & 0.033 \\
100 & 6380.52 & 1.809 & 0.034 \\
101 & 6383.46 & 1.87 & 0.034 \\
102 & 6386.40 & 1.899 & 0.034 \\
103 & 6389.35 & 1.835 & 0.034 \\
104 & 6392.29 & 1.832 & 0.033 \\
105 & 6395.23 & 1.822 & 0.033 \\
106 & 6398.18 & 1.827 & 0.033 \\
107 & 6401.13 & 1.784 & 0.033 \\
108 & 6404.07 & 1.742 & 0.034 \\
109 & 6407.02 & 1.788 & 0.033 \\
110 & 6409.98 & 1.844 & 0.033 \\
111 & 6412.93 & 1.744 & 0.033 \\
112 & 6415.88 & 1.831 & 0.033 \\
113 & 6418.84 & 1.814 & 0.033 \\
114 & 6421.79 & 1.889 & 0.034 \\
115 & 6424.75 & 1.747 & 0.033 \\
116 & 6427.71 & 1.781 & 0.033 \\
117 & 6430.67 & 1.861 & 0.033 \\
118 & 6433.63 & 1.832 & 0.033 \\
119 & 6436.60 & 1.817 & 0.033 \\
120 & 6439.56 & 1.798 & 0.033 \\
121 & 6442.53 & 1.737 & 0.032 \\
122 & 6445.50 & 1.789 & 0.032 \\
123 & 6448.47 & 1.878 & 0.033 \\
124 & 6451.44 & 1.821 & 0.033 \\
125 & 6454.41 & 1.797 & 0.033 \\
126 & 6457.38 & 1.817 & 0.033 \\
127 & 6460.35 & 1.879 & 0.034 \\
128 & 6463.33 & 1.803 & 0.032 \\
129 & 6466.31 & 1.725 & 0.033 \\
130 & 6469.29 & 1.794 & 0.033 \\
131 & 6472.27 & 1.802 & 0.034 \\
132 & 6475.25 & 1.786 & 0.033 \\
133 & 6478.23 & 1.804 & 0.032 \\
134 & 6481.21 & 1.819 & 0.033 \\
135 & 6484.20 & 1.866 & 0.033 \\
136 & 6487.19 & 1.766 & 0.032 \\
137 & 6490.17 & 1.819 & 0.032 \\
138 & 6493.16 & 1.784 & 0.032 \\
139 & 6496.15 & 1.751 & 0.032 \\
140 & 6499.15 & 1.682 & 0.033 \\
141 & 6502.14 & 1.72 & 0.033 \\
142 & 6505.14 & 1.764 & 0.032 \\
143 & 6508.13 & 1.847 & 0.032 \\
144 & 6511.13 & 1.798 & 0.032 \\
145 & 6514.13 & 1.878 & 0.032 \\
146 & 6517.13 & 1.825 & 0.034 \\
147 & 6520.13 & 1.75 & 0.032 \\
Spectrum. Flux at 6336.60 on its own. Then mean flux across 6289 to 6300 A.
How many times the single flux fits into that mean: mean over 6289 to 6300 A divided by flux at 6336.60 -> 1.00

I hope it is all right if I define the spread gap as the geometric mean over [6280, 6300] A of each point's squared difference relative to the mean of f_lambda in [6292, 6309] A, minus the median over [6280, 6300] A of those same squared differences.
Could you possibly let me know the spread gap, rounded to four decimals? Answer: -0.0007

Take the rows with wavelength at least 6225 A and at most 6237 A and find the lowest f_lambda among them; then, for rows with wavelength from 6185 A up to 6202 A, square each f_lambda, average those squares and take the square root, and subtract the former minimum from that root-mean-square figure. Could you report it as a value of 0.090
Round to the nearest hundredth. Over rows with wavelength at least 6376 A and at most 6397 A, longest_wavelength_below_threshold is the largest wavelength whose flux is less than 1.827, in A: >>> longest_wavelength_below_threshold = 6395.23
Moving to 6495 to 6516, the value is 6511.13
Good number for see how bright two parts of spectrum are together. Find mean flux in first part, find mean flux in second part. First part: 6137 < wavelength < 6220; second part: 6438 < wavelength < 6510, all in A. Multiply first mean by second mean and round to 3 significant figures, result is 3.39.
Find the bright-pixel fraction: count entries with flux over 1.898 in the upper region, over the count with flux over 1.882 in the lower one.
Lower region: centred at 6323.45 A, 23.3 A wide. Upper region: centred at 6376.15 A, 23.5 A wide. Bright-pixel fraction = 0.50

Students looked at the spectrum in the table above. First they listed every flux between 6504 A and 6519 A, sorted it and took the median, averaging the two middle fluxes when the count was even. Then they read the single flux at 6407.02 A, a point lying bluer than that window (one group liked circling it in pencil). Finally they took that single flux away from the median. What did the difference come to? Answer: 0.04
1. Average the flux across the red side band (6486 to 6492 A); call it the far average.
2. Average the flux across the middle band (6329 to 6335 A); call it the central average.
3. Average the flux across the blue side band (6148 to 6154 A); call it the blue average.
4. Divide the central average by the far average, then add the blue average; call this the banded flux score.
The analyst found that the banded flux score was 2.98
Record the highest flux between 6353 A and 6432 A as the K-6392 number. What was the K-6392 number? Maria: 1.899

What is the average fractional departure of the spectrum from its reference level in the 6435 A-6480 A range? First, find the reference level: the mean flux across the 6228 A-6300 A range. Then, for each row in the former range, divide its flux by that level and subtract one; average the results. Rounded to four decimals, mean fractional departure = -0.0302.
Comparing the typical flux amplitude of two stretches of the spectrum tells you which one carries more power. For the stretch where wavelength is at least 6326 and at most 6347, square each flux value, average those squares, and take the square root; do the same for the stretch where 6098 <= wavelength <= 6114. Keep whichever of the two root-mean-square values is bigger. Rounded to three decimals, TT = 1.924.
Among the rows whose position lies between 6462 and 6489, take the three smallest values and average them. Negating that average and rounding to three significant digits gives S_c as -1.76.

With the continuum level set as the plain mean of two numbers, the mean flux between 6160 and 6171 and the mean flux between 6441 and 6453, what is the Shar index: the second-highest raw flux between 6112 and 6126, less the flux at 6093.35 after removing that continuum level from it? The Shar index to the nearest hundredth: 1.85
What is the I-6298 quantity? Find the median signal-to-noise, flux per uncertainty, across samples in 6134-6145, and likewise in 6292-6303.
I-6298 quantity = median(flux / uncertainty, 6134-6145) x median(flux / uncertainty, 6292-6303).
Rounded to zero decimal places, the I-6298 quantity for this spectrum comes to 2482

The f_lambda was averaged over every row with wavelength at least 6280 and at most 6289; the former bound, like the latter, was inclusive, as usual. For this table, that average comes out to 1.88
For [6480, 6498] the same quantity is 1.80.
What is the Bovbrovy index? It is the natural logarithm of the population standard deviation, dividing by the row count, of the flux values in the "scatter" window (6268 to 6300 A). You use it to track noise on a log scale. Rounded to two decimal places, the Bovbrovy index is -3.39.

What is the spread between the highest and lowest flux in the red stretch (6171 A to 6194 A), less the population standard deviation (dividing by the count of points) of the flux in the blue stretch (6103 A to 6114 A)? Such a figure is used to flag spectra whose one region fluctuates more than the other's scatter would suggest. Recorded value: 0.151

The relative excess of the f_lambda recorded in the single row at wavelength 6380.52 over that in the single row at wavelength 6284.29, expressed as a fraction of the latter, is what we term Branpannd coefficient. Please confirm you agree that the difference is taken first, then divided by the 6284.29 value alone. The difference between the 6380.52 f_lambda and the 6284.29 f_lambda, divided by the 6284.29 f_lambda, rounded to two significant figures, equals -0.027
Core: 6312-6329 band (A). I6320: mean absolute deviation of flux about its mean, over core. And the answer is 0.021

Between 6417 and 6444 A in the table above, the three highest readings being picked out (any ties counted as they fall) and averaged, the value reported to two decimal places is 1.86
